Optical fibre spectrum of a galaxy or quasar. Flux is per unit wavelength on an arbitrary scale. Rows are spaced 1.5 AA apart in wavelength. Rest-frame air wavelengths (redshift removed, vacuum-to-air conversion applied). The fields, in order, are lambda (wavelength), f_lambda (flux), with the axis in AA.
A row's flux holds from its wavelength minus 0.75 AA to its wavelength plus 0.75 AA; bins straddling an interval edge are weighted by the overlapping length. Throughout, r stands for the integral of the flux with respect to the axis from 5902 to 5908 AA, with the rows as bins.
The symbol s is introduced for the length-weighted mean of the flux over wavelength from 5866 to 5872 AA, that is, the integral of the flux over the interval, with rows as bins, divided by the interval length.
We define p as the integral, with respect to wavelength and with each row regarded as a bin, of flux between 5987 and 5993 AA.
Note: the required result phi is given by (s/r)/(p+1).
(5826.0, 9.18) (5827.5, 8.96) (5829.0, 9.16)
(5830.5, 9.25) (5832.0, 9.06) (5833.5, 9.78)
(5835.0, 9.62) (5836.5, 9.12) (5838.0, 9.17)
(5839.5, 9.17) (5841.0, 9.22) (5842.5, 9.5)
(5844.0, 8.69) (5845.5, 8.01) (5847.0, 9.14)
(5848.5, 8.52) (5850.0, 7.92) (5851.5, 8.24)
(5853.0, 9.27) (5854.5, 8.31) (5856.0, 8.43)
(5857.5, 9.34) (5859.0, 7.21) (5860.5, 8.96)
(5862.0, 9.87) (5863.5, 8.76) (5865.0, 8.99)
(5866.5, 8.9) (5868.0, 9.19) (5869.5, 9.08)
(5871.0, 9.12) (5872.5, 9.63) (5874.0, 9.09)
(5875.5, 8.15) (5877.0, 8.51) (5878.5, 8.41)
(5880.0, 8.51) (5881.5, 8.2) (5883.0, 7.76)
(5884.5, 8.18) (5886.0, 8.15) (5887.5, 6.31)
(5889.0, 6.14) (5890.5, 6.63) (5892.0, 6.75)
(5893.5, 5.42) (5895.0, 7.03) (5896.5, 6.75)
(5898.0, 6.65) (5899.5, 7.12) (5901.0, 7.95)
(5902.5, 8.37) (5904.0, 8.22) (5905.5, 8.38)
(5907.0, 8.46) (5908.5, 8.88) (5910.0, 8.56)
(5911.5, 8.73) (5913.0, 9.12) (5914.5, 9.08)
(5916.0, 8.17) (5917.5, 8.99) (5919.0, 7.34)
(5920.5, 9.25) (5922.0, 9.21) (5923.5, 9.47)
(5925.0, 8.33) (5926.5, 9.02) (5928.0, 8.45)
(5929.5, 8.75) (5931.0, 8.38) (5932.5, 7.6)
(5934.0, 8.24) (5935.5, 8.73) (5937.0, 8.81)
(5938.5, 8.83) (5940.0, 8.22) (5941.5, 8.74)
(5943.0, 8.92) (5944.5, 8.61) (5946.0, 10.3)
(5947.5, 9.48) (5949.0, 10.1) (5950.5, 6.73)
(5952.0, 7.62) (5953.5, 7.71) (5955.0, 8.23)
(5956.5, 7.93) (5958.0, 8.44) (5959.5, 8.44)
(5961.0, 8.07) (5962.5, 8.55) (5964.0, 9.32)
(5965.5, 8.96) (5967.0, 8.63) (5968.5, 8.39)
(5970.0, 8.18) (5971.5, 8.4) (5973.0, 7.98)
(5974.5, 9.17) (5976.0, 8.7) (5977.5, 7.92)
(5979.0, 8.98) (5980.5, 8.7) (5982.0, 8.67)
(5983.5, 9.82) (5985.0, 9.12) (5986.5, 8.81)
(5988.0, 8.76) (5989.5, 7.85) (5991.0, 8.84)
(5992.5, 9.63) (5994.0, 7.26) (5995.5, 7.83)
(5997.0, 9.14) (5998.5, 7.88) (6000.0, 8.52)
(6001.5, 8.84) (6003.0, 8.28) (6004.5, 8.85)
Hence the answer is 0.0034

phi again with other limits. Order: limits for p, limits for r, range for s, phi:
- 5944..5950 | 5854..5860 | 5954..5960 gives 0.0028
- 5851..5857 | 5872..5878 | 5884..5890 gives 0.0026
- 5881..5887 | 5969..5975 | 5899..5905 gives 0.0032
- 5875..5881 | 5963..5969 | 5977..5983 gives 0.0032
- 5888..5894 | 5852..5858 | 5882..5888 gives 0.0038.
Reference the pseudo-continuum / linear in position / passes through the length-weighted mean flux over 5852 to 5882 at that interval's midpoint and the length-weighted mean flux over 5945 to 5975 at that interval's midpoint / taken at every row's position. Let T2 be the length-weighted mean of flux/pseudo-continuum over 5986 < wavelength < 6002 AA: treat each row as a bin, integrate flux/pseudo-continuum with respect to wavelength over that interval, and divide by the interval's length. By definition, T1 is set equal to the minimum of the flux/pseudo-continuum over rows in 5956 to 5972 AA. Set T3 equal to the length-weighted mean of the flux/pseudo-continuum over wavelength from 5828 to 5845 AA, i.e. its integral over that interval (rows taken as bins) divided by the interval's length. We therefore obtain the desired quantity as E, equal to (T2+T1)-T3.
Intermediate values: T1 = 0.93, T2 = 1.01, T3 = 1.04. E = 0.90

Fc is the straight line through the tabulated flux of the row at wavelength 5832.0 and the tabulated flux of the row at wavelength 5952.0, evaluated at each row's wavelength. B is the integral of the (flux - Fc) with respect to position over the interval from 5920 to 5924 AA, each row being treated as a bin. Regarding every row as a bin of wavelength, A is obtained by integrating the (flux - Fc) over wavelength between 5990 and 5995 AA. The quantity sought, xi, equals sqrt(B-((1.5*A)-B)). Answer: 0.6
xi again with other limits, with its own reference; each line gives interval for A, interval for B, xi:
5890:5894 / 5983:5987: 5.3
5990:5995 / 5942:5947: 2.3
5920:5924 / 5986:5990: 1.6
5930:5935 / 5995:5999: 2.8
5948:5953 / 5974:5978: 2.4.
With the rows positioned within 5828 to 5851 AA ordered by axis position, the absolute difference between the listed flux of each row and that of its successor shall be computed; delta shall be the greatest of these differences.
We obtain 1.13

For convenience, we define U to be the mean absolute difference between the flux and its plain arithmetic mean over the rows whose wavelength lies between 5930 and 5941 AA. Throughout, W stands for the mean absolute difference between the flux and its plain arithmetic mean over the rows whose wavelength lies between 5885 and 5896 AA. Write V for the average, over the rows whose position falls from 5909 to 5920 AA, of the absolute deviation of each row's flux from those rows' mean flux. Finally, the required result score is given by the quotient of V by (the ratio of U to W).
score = 0.82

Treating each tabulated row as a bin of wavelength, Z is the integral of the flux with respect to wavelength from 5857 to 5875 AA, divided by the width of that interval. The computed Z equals 9.0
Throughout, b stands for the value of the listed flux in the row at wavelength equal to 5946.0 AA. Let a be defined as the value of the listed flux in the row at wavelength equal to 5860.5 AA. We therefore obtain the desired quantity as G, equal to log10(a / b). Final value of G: -0.06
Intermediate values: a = 8.96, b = 10.3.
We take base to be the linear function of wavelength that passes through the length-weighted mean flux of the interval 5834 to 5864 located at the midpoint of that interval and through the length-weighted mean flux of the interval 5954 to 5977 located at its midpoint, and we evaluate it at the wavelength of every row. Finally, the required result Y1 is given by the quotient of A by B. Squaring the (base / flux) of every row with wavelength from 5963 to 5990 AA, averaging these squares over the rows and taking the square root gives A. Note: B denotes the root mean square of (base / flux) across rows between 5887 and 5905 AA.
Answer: 0.76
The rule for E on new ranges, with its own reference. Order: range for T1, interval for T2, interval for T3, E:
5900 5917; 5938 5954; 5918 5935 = 0.93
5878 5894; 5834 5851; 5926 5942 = 0.64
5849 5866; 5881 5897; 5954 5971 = 0.63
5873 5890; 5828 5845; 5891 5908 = 0.89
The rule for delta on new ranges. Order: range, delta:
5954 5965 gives 0.77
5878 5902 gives 1.84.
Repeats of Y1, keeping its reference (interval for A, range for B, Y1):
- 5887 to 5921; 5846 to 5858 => 1.13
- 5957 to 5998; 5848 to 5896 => 0.90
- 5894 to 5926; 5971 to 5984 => 1.09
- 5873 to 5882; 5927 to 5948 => 1.04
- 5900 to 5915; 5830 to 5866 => 1.01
